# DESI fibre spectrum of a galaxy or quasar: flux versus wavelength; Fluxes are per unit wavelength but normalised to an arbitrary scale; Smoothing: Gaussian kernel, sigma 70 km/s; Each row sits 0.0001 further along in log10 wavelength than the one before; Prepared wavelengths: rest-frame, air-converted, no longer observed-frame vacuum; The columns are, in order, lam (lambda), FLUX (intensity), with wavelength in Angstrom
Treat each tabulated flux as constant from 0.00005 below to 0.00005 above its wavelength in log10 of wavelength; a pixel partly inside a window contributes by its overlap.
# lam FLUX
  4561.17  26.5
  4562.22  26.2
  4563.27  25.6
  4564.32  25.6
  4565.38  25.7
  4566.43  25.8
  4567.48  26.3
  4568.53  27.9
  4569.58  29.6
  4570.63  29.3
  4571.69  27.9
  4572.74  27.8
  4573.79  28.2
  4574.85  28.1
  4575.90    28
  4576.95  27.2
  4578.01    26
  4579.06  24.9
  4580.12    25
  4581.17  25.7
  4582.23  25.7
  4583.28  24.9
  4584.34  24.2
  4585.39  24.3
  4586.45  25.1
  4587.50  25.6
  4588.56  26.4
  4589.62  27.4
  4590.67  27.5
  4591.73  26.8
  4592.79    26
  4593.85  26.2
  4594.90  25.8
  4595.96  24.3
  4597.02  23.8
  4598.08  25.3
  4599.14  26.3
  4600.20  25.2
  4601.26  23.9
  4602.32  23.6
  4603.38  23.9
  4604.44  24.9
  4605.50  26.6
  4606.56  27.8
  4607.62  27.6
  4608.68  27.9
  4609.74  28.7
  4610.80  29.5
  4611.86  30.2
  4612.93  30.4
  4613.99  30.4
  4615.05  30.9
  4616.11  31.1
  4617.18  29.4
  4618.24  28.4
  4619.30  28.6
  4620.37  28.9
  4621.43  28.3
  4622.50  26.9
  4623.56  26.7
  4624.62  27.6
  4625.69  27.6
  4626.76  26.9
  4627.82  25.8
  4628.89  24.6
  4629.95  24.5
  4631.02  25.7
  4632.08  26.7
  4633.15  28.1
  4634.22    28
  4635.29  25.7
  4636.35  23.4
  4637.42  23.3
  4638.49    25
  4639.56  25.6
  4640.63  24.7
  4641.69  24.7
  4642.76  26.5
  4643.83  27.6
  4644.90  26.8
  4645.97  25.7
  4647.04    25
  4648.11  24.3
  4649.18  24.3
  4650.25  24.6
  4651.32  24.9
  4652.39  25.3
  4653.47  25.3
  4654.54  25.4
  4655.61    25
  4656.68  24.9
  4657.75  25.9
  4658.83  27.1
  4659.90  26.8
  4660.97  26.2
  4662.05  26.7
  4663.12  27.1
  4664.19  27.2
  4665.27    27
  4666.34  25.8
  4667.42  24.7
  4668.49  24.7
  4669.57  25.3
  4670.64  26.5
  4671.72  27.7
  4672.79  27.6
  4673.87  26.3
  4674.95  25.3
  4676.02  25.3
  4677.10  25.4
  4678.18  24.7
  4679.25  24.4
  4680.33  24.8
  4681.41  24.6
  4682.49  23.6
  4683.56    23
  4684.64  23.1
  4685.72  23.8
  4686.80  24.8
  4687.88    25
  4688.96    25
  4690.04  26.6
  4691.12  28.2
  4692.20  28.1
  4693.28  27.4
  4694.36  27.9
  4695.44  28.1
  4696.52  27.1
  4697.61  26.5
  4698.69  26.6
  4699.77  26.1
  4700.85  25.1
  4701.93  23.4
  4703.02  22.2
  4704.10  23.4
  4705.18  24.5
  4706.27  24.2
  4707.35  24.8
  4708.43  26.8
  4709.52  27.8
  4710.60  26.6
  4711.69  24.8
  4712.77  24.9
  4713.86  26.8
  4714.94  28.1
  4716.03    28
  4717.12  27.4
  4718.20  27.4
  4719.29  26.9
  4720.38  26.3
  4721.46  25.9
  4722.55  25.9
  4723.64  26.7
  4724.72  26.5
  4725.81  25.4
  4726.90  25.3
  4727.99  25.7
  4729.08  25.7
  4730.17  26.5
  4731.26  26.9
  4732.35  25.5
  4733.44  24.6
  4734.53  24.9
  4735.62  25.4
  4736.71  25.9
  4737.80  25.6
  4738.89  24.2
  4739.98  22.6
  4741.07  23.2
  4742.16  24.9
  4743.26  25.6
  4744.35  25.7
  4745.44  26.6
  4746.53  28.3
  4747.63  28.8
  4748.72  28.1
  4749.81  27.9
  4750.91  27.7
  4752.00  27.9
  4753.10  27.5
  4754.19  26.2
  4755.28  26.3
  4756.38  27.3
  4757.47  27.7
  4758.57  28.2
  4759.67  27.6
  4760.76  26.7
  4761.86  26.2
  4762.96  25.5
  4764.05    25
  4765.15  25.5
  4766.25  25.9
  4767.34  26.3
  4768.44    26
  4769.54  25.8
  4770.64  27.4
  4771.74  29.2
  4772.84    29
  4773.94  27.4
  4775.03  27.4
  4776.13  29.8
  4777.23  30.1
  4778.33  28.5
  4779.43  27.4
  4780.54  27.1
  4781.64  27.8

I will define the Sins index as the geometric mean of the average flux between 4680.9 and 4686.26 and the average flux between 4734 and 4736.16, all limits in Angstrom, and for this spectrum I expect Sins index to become 24.4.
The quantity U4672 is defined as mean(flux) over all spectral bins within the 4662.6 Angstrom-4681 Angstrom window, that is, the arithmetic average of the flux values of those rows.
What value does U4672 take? 25.9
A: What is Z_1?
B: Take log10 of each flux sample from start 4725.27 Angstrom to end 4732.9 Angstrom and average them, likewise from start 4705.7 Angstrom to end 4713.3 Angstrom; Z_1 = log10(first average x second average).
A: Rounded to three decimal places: 0.299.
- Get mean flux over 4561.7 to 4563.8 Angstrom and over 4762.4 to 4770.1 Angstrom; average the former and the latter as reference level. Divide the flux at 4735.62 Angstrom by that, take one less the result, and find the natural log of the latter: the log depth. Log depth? -4.1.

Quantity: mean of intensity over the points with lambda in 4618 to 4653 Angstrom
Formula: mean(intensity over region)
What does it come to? 26.1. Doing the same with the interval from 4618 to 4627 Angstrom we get 27.8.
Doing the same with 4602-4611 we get 26.7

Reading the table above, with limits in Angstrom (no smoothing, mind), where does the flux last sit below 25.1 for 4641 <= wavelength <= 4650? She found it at 4649.18 Angstrom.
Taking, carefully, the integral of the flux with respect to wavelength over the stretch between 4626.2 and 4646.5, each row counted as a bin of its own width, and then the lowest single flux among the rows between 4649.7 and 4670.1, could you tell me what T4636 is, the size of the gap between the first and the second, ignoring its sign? 498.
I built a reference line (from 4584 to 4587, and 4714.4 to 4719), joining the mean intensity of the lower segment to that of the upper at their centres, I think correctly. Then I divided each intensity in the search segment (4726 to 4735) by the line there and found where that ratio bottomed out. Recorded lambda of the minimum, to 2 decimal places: 4733.44 Angstrom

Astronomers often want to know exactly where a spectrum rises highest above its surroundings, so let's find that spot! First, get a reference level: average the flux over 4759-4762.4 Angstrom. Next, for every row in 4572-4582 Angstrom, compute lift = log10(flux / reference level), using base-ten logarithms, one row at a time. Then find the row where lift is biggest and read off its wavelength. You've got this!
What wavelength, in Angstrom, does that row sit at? 4573.79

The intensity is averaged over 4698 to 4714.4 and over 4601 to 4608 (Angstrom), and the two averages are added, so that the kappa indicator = 50.7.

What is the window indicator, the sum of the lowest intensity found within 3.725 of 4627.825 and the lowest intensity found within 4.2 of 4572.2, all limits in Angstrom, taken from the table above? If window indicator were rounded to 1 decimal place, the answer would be 52.3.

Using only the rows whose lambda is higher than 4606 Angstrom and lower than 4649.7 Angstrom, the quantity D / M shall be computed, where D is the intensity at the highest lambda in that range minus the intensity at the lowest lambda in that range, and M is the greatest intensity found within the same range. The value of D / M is -0.11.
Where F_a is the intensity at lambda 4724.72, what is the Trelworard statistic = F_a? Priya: 26.5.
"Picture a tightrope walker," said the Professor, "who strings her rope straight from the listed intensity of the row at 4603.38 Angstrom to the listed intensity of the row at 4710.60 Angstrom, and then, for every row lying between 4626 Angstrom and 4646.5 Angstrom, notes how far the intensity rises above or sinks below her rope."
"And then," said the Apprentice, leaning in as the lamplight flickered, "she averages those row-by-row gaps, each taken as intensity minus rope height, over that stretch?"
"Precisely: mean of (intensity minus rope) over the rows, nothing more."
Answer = 1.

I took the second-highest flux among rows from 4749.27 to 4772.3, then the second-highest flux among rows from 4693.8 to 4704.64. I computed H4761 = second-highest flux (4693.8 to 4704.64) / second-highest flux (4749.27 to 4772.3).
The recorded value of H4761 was 0.99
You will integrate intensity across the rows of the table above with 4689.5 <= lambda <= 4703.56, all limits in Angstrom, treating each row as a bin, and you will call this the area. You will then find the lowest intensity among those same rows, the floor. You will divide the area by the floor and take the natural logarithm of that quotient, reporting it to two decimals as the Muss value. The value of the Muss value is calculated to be 2.82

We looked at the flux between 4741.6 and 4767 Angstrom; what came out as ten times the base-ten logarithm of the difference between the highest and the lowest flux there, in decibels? 5.9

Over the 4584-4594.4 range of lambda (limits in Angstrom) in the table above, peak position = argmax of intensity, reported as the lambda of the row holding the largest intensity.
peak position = 4590.67 Angstrom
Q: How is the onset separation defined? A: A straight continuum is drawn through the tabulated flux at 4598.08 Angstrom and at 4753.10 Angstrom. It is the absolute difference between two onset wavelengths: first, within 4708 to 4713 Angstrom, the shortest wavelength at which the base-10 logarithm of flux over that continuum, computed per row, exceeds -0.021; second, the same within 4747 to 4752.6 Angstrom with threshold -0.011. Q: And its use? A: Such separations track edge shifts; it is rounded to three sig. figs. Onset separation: 39.2 Angstrom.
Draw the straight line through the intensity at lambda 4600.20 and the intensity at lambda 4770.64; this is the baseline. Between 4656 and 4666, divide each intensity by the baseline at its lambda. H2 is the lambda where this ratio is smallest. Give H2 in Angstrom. 4656.68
